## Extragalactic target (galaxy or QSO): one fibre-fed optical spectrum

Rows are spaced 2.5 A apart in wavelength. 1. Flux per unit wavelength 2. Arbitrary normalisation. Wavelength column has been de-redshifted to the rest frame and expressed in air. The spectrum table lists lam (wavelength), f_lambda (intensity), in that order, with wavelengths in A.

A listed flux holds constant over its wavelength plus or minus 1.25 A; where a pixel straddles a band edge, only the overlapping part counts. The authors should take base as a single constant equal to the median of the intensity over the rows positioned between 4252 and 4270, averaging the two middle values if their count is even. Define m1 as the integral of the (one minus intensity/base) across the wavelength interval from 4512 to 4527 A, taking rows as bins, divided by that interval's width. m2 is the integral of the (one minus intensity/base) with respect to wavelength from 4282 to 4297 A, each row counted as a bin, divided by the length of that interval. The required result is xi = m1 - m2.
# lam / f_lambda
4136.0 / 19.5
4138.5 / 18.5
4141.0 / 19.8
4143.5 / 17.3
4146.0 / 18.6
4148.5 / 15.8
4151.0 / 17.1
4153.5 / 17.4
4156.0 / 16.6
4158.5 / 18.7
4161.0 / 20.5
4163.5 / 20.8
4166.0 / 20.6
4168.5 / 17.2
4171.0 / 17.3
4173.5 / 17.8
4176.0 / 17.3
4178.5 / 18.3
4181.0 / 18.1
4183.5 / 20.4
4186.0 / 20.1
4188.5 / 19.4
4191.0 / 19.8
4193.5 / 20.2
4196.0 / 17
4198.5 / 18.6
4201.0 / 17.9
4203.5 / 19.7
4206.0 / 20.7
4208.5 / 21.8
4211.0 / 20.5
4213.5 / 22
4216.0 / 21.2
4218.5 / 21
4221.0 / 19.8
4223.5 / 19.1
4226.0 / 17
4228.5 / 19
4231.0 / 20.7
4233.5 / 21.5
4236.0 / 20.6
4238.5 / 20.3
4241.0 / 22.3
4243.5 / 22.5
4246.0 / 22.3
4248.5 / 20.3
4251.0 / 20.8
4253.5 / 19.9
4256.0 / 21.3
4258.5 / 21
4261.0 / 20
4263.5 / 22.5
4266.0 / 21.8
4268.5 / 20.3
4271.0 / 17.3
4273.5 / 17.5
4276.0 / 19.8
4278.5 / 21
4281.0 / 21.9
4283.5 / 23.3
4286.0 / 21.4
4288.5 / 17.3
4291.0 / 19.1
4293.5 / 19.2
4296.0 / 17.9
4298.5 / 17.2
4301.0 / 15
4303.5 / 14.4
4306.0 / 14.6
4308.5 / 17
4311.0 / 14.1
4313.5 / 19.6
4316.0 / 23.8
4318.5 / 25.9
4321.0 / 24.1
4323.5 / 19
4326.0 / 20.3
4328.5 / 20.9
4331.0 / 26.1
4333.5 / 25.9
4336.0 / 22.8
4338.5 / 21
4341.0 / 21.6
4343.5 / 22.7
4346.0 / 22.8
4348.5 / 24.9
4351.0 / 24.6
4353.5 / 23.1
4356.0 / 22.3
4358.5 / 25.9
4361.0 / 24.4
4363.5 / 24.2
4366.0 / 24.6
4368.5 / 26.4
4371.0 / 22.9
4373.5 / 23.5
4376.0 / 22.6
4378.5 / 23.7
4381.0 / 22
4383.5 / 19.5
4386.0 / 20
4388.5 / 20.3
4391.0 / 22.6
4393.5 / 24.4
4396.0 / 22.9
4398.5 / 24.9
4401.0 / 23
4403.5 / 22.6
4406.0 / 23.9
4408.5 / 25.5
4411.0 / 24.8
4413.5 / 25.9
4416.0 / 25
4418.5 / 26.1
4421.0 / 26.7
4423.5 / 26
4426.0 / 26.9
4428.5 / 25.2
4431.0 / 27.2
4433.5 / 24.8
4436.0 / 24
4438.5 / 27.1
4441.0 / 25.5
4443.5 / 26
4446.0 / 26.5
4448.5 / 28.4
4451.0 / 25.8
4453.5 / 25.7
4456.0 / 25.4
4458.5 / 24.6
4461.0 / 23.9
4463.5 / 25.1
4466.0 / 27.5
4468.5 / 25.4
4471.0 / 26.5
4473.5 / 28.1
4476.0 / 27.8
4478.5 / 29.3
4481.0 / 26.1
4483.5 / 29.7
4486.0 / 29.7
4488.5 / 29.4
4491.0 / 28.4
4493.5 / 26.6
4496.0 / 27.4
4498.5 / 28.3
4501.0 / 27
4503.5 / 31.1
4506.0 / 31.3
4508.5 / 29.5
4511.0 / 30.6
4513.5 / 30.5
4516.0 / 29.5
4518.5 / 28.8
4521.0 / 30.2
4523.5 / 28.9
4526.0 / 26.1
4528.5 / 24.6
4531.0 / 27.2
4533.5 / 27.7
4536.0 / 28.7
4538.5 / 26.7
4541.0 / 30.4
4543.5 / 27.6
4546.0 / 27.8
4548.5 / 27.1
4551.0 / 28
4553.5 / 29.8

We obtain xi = -0.4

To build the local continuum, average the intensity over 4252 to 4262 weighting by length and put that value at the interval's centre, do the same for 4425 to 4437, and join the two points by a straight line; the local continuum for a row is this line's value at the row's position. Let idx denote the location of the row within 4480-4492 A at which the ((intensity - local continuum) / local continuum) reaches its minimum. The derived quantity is 4481.0 A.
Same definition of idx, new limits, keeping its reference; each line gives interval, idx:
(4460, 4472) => 4461.0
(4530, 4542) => 4538.5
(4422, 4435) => 4433.5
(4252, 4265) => 4261.0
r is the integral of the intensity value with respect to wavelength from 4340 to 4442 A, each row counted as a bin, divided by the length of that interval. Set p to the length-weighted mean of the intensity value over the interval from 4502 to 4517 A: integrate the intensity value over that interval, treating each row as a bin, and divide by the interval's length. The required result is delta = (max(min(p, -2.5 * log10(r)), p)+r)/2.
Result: 27.2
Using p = 30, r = 24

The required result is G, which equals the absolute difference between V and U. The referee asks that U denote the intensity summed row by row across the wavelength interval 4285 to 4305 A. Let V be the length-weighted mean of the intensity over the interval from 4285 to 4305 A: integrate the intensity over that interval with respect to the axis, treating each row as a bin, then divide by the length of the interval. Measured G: 124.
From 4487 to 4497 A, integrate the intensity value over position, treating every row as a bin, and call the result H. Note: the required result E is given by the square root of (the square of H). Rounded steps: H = 280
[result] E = 280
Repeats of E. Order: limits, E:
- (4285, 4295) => 192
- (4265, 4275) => 192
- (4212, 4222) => 210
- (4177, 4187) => 192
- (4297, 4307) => 154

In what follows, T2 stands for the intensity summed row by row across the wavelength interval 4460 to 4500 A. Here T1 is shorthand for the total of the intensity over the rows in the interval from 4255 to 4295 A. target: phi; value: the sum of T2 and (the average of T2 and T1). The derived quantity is 821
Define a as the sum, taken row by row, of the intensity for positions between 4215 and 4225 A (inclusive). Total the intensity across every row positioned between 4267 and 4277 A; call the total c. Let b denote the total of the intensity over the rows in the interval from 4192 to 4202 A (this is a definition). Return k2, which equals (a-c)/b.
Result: 0.08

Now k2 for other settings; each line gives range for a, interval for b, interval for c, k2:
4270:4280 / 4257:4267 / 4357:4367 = -0.28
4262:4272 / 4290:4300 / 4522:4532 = -0.34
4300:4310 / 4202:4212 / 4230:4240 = -0.27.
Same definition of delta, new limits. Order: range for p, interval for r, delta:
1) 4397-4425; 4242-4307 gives 22.3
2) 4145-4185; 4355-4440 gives 21.2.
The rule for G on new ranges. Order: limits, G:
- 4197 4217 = 142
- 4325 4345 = 159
